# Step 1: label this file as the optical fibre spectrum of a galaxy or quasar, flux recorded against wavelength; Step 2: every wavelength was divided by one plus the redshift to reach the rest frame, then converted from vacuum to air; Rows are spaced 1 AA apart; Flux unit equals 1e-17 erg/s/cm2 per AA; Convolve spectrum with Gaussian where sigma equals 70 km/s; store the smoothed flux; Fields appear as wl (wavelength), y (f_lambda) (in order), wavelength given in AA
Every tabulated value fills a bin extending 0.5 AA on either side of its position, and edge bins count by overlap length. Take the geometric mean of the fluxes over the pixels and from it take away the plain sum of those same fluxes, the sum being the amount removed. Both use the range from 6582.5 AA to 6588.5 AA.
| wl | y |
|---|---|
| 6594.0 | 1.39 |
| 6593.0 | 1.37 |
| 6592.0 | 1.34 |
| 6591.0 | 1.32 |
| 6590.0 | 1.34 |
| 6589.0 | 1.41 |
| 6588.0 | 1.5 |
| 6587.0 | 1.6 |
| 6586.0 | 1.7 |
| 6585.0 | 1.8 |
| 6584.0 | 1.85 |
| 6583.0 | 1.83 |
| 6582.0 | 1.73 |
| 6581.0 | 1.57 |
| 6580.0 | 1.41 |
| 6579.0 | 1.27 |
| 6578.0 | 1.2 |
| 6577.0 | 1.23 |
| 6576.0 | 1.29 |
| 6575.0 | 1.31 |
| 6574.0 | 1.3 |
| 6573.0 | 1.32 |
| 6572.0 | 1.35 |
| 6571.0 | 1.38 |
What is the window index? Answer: -8.6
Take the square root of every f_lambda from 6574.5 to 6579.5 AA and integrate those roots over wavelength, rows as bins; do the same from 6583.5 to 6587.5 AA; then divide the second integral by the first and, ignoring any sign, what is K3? 0.94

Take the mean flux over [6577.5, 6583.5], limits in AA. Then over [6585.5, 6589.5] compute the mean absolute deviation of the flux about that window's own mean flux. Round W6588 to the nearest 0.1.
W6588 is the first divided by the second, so 15.4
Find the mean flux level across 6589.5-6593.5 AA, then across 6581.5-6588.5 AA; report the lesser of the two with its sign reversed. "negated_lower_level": -1.34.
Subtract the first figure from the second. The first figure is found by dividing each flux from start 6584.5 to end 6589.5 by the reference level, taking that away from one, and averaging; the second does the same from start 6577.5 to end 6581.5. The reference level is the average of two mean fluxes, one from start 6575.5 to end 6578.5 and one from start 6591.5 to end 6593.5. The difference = 0.18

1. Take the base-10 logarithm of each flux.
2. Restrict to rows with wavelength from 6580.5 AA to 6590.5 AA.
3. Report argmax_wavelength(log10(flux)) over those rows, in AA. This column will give 6584.0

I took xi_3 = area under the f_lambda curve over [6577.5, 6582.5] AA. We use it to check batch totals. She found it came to 7.2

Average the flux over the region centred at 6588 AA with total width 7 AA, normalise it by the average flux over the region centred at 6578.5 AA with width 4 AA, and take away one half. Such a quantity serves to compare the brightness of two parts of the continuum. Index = 0.69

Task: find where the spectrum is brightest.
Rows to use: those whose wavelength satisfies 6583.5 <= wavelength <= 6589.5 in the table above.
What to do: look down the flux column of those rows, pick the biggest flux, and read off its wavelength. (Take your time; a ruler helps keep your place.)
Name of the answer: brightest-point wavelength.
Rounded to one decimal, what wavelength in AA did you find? 6584.0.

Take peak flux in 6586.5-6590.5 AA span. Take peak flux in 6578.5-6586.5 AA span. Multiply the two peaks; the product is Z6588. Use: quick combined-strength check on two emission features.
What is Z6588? 3.0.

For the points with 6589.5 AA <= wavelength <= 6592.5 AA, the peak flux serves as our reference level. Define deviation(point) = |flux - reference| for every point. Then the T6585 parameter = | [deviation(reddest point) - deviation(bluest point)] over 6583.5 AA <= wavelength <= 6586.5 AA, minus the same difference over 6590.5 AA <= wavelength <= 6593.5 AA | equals 0.16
